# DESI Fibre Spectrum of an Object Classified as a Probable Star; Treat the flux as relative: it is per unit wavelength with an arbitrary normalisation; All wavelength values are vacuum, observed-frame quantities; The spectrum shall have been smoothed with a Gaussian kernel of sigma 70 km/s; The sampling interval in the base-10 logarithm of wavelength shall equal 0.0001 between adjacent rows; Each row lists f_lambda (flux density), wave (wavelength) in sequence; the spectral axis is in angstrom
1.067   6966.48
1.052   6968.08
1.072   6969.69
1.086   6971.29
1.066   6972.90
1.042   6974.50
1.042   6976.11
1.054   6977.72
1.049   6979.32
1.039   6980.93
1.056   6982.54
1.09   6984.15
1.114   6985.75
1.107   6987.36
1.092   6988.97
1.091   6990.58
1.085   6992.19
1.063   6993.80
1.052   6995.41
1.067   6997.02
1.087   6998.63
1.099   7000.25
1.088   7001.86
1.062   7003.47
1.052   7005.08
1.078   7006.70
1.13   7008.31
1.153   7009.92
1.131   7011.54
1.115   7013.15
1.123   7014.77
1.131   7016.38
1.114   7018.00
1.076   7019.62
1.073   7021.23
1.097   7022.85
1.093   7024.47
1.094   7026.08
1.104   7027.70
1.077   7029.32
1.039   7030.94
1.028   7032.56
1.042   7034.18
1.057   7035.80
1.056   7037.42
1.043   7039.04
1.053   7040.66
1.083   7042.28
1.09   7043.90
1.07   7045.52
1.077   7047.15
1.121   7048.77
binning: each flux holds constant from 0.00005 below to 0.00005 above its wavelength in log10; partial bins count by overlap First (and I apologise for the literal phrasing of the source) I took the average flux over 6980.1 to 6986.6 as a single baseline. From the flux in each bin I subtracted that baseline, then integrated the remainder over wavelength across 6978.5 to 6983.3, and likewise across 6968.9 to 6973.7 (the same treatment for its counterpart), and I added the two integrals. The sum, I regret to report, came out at -0.13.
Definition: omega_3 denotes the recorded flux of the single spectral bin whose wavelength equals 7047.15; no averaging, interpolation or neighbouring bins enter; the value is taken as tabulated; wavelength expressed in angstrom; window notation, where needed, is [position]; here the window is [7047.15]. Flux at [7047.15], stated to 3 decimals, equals 1.077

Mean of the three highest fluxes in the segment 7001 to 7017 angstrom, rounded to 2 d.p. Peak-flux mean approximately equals 1.14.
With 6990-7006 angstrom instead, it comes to 1.09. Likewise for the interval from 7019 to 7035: 1.10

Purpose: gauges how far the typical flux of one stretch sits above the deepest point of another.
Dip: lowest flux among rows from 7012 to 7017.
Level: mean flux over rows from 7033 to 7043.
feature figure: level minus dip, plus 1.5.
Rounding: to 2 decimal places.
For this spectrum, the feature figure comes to 1.44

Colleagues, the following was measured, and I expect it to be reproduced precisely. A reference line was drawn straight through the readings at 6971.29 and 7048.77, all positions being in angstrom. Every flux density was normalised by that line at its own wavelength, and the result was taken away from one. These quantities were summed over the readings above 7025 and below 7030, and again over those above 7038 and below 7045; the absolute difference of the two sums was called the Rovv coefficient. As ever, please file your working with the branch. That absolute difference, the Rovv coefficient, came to 0.13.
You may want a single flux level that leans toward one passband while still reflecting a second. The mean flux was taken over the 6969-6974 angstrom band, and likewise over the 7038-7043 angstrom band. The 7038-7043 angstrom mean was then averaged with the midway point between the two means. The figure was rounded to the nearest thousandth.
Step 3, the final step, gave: 1.063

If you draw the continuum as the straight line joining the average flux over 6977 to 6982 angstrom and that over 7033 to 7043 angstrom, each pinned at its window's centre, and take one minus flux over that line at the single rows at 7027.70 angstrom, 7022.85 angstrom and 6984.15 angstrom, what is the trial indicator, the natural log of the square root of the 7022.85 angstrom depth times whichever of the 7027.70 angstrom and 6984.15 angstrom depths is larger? -3.20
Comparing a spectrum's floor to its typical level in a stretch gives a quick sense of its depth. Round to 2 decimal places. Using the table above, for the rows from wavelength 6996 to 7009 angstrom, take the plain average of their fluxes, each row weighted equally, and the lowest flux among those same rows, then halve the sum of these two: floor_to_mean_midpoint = 1.07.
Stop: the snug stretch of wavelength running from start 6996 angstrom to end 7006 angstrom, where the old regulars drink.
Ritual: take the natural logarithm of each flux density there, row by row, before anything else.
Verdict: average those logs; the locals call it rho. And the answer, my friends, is 0.07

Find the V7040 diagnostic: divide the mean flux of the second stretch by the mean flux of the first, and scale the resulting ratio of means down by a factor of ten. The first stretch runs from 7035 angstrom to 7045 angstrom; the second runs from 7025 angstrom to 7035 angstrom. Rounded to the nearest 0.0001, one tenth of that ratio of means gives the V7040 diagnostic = 0.1000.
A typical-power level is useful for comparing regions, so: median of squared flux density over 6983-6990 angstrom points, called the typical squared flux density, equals 1.21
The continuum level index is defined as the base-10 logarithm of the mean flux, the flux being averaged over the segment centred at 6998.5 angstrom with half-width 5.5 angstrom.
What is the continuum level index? 0.031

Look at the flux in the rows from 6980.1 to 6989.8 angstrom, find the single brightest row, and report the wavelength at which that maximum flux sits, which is 6985.75 angstrom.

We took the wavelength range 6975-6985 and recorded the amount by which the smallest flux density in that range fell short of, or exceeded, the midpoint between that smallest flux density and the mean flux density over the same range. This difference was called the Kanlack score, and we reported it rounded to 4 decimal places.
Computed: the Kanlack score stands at -0.0080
